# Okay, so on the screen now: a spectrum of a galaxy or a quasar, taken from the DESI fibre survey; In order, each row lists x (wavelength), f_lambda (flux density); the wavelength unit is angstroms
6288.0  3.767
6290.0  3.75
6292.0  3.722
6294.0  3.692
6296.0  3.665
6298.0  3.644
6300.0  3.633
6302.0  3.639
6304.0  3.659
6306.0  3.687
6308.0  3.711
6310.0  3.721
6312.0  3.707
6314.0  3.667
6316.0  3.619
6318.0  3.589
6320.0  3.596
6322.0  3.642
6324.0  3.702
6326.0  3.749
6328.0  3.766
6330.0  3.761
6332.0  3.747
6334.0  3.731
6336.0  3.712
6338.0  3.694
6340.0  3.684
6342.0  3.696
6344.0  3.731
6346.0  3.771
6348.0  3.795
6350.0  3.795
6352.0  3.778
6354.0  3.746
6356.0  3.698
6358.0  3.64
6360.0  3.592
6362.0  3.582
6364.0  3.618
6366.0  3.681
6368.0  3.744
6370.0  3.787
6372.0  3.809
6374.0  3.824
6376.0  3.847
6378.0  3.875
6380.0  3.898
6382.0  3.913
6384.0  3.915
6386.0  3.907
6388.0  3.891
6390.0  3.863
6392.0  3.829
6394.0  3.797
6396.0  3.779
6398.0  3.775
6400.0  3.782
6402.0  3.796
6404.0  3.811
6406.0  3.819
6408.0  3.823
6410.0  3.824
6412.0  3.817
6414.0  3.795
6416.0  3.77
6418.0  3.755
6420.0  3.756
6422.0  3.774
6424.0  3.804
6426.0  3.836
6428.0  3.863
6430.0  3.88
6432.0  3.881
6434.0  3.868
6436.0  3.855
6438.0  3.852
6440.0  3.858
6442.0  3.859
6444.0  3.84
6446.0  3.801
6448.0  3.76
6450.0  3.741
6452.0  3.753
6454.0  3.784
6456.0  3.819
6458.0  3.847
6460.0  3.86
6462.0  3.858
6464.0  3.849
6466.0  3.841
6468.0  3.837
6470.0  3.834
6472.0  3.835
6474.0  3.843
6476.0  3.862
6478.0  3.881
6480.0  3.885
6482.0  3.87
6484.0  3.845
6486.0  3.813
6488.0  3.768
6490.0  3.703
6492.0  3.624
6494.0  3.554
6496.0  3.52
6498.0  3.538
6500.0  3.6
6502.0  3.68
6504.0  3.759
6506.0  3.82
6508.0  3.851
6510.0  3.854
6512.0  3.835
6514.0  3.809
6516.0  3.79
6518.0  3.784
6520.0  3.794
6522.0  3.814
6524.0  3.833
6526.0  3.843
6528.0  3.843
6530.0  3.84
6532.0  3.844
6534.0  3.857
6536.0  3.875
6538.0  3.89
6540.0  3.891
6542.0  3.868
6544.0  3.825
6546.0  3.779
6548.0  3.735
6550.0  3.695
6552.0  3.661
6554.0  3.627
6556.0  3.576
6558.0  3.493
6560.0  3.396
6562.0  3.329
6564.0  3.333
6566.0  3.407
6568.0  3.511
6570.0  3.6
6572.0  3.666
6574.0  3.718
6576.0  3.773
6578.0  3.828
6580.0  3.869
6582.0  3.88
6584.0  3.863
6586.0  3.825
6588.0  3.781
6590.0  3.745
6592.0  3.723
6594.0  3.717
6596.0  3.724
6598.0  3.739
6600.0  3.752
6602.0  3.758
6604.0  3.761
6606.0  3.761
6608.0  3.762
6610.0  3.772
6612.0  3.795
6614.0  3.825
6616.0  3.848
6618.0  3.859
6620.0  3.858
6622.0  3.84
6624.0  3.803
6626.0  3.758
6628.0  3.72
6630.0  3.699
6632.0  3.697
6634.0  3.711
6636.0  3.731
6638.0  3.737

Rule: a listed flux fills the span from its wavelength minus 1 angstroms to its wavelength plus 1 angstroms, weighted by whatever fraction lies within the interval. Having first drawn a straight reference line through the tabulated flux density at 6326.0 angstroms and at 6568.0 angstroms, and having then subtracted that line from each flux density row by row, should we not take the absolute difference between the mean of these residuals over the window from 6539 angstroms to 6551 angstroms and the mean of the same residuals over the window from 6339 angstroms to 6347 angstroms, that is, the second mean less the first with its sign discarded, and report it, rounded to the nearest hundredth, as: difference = 0.28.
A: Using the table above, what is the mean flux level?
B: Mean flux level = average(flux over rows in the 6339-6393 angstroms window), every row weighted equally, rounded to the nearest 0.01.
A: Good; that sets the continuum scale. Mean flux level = 3.77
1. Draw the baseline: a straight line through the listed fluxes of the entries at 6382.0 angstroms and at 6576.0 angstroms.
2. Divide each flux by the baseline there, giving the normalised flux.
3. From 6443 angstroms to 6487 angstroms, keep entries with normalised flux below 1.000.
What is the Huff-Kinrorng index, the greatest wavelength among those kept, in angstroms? 6486.0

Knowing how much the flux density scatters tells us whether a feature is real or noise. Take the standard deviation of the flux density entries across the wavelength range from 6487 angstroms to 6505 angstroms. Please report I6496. 0.09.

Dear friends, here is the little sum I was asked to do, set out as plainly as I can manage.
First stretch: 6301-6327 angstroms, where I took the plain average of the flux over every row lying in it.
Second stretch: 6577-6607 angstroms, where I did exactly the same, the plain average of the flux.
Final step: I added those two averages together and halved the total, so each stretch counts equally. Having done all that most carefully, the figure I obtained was 3.73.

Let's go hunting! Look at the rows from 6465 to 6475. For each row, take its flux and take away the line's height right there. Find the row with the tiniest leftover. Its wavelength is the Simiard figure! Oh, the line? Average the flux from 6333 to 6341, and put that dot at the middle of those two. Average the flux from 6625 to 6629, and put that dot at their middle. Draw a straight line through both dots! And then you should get 6470.0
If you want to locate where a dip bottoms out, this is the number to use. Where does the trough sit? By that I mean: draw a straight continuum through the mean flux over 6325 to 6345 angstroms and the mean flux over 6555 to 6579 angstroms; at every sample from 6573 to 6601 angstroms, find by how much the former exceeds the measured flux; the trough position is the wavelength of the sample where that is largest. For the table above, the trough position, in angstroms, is 6574.0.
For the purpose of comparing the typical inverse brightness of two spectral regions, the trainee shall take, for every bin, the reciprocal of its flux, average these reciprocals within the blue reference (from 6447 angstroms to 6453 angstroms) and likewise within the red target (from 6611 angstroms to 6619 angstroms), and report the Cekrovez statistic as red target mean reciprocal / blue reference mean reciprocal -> 0.979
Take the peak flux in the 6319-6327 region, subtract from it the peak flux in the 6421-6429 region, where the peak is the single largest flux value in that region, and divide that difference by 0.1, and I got -1.1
